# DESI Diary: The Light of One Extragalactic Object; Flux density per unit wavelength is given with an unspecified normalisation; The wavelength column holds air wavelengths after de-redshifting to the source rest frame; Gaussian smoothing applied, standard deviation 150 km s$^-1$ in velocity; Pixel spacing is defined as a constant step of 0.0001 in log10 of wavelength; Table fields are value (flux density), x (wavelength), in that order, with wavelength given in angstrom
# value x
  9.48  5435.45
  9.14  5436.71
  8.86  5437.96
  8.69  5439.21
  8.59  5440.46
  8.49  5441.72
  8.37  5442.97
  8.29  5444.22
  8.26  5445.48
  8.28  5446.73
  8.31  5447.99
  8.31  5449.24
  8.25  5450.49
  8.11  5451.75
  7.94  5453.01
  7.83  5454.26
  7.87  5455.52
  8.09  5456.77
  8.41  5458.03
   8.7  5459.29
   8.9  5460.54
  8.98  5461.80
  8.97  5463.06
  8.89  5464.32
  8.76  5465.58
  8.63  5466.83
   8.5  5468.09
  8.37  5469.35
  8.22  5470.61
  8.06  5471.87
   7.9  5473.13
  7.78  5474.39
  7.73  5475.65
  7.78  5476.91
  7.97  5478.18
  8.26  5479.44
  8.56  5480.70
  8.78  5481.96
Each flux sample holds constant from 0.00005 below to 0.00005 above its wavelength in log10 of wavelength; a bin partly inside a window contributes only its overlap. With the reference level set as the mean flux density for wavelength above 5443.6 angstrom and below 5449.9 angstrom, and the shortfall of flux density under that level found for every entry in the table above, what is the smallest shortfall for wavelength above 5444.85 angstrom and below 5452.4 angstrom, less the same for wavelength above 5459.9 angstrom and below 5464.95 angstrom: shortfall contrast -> 0.7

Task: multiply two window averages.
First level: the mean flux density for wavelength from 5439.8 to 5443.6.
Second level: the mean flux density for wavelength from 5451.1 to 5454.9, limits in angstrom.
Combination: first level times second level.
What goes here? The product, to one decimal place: 67.5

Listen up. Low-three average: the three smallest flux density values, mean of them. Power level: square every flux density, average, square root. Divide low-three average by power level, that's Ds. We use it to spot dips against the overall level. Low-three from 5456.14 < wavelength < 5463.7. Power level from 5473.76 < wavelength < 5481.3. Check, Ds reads 1.05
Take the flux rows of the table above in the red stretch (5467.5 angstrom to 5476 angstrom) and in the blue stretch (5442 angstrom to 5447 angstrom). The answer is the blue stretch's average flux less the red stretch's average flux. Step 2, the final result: 0.2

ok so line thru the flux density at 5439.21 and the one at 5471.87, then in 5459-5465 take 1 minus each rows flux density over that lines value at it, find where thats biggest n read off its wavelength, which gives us 5459.29 angstrom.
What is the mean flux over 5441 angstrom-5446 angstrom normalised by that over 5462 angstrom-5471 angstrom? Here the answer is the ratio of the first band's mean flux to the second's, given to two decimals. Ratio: 0.97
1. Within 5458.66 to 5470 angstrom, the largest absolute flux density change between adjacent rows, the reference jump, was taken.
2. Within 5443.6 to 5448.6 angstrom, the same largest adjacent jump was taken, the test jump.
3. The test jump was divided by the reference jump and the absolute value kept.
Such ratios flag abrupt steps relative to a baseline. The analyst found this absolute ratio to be 0.15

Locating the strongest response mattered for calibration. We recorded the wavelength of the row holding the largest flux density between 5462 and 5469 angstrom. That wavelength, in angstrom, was 5463.06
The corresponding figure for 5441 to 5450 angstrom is 5441.72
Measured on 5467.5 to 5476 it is 5468.09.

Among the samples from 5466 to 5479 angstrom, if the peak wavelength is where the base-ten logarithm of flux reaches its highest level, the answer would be 5466.83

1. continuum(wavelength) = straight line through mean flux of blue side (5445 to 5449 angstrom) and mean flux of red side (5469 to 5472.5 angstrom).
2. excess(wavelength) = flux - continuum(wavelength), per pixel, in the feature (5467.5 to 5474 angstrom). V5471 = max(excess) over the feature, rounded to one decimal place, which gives 0.3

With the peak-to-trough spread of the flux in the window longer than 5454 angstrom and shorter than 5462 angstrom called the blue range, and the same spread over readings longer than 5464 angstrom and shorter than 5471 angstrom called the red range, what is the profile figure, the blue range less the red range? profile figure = 0.5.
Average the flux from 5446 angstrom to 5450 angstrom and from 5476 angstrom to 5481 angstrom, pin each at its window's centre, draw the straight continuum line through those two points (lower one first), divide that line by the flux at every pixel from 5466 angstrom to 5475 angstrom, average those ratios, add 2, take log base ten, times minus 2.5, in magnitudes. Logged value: -1.19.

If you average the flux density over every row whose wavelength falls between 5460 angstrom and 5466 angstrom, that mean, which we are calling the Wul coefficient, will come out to 8.9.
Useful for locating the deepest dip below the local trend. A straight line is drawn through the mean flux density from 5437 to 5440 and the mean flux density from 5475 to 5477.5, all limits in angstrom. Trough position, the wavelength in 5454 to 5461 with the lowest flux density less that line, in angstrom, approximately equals 5454.26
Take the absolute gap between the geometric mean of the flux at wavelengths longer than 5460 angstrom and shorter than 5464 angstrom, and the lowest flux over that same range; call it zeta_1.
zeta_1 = 0.05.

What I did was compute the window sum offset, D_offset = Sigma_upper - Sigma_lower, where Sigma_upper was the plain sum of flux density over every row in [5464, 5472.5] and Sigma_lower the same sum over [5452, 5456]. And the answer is 36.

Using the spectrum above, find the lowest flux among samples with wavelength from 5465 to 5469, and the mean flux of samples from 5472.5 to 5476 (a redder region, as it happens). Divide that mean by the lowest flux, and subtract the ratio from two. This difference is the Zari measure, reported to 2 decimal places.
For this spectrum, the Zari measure 1.08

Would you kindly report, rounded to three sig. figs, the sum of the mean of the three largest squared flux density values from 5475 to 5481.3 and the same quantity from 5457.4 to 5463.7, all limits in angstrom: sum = 148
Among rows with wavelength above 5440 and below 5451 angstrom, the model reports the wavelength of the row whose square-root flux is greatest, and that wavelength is 5440.46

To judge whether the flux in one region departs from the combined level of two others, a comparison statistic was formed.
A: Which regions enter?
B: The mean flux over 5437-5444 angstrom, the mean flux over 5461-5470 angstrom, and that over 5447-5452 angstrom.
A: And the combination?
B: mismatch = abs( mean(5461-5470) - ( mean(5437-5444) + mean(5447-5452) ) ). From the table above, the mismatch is 8.1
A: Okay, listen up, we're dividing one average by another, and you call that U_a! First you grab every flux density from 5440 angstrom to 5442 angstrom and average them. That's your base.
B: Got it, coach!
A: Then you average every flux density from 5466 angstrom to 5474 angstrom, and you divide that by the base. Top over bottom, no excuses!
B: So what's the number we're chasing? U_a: 0.97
